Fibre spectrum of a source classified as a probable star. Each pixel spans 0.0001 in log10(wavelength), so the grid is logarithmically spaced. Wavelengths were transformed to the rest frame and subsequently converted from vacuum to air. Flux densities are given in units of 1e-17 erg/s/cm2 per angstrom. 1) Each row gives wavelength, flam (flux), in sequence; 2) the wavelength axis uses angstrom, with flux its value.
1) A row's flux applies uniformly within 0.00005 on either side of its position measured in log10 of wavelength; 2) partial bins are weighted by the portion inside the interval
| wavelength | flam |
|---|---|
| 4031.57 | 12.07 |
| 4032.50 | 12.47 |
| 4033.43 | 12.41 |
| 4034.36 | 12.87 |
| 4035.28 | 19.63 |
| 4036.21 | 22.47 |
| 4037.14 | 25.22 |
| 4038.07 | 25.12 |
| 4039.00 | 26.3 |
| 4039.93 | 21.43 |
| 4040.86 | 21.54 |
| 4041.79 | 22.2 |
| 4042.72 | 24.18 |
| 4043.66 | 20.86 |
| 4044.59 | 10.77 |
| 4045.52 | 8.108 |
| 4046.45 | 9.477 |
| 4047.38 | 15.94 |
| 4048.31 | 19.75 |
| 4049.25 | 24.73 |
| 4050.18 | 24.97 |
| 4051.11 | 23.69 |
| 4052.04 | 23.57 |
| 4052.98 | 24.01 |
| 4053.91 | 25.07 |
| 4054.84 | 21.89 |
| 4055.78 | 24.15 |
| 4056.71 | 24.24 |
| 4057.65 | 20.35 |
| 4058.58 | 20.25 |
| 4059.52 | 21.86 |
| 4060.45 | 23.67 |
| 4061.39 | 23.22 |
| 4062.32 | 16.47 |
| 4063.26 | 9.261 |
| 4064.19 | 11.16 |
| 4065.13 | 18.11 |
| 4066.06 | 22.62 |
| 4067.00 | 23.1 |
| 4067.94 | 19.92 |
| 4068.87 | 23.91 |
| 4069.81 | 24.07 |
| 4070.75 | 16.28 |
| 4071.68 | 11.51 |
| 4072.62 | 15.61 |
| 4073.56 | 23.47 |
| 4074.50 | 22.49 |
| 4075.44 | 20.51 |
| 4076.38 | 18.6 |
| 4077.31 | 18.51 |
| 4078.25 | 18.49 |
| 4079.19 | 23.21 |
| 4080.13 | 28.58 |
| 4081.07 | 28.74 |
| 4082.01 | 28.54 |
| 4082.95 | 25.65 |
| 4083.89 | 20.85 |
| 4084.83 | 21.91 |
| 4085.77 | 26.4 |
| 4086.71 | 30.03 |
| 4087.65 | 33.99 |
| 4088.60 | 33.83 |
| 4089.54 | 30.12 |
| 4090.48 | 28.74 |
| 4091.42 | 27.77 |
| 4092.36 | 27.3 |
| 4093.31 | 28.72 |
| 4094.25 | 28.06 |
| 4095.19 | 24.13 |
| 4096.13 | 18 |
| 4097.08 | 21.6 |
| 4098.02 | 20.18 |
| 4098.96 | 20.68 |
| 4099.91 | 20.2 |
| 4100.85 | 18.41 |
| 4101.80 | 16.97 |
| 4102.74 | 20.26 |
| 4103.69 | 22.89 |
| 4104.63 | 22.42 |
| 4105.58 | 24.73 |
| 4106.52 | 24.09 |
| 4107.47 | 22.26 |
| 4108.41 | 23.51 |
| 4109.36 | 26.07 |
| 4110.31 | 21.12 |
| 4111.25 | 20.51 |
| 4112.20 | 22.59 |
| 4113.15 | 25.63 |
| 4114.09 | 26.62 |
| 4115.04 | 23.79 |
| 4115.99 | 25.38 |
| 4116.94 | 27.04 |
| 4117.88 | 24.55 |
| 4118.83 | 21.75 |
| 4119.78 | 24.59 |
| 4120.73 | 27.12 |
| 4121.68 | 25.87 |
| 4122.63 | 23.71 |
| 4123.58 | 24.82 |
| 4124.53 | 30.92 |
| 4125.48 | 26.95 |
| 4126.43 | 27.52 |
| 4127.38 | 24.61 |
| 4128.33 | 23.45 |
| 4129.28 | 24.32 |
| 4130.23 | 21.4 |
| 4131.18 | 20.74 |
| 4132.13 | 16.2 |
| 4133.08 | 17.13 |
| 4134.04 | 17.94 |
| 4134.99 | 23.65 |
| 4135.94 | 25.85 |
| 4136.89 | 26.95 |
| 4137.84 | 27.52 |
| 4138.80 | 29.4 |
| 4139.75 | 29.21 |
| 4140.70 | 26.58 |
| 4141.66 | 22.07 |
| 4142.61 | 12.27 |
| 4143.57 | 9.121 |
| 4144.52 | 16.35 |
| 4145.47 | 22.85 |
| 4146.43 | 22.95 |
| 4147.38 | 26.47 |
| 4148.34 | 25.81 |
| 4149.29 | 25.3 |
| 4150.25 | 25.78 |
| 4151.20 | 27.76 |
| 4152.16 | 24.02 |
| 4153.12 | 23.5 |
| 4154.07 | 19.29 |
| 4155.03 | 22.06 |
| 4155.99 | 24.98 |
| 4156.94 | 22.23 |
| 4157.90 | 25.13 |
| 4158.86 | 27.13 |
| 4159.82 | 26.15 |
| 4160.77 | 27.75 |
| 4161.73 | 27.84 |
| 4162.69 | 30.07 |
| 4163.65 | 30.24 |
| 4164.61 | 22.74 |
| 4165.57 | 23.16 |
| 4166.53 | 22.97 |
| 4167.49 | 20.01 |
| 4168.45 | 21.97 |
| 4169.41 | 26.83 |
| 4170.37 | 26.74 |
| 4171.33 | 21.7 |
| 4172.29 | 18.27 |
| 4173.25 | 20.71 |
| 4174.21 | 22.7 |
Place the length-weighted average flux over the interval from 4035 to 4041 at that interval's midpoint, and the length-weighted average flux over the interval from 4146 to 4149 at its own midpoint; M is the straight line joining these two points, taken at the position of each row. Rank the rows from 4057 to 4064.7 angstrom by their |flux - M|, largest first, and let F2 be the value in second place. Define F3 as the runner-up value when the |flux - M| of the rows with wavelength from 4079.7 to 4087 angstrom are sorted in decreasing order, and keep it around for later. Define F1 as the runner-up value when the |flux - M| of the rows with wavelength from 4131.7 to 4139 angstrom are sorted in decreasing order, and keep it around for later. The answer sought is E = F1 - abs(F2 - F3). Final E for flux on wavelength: 0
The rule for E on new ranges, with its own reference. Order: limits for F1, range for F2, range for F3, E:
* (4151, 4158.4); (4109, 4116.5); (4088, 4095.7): 1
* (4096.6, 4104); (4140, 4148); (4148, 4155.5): -4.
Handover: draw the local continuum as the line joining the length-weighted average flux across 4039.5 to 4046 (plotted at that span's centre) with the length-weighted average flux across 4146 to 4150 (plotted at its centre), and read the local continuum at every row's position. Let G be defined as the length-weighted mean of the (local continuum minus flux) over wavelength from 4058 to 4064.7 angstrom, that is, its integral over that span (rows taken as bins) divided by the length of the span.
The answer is 2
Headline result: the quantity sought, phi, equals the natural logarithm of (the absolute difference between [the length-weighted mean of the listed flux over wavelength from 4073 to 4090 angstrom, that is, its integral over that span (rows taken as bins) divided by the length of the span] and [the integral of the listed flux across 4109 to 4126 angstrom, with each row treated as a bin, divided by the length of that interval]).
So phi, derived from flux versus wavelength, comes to -1.5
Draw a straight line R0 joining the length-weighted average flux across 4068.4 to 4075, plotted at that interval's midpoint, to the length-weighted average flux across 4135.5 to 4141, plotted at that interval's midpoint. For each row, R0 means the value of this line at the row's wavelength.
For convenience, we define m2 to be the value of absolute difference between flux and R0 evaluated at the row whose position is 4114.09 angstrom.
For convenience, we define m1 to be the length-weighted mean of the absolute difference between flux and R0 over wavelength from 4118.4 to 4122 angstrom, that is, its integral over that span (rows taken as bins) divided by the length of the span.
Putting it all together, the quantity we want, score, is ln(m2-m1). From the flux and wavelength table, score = -1.2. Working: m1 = 1.6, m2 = 1.9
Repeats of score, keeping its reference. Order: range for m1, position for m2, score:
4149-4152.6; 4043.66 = 0.2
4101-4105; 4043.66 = 0.5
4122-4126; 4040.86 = 1.3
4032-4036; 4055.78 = 1.2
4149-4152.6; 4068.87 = 0.2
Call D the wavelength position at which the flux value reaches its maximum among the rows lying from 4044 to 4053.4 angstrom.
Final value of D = 4050.18 angstrom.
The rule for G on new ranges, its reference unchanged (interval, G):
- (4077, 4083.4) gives -4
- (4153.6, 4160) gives 2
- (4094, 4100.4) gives 0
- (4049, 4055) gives -5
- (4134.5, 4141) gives -2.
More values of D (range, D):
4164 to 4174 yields 4169.41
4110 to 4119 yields 4116.94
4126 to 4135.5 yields 4126.43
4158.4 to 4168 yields 4163.65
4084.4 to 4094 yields 4087.65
